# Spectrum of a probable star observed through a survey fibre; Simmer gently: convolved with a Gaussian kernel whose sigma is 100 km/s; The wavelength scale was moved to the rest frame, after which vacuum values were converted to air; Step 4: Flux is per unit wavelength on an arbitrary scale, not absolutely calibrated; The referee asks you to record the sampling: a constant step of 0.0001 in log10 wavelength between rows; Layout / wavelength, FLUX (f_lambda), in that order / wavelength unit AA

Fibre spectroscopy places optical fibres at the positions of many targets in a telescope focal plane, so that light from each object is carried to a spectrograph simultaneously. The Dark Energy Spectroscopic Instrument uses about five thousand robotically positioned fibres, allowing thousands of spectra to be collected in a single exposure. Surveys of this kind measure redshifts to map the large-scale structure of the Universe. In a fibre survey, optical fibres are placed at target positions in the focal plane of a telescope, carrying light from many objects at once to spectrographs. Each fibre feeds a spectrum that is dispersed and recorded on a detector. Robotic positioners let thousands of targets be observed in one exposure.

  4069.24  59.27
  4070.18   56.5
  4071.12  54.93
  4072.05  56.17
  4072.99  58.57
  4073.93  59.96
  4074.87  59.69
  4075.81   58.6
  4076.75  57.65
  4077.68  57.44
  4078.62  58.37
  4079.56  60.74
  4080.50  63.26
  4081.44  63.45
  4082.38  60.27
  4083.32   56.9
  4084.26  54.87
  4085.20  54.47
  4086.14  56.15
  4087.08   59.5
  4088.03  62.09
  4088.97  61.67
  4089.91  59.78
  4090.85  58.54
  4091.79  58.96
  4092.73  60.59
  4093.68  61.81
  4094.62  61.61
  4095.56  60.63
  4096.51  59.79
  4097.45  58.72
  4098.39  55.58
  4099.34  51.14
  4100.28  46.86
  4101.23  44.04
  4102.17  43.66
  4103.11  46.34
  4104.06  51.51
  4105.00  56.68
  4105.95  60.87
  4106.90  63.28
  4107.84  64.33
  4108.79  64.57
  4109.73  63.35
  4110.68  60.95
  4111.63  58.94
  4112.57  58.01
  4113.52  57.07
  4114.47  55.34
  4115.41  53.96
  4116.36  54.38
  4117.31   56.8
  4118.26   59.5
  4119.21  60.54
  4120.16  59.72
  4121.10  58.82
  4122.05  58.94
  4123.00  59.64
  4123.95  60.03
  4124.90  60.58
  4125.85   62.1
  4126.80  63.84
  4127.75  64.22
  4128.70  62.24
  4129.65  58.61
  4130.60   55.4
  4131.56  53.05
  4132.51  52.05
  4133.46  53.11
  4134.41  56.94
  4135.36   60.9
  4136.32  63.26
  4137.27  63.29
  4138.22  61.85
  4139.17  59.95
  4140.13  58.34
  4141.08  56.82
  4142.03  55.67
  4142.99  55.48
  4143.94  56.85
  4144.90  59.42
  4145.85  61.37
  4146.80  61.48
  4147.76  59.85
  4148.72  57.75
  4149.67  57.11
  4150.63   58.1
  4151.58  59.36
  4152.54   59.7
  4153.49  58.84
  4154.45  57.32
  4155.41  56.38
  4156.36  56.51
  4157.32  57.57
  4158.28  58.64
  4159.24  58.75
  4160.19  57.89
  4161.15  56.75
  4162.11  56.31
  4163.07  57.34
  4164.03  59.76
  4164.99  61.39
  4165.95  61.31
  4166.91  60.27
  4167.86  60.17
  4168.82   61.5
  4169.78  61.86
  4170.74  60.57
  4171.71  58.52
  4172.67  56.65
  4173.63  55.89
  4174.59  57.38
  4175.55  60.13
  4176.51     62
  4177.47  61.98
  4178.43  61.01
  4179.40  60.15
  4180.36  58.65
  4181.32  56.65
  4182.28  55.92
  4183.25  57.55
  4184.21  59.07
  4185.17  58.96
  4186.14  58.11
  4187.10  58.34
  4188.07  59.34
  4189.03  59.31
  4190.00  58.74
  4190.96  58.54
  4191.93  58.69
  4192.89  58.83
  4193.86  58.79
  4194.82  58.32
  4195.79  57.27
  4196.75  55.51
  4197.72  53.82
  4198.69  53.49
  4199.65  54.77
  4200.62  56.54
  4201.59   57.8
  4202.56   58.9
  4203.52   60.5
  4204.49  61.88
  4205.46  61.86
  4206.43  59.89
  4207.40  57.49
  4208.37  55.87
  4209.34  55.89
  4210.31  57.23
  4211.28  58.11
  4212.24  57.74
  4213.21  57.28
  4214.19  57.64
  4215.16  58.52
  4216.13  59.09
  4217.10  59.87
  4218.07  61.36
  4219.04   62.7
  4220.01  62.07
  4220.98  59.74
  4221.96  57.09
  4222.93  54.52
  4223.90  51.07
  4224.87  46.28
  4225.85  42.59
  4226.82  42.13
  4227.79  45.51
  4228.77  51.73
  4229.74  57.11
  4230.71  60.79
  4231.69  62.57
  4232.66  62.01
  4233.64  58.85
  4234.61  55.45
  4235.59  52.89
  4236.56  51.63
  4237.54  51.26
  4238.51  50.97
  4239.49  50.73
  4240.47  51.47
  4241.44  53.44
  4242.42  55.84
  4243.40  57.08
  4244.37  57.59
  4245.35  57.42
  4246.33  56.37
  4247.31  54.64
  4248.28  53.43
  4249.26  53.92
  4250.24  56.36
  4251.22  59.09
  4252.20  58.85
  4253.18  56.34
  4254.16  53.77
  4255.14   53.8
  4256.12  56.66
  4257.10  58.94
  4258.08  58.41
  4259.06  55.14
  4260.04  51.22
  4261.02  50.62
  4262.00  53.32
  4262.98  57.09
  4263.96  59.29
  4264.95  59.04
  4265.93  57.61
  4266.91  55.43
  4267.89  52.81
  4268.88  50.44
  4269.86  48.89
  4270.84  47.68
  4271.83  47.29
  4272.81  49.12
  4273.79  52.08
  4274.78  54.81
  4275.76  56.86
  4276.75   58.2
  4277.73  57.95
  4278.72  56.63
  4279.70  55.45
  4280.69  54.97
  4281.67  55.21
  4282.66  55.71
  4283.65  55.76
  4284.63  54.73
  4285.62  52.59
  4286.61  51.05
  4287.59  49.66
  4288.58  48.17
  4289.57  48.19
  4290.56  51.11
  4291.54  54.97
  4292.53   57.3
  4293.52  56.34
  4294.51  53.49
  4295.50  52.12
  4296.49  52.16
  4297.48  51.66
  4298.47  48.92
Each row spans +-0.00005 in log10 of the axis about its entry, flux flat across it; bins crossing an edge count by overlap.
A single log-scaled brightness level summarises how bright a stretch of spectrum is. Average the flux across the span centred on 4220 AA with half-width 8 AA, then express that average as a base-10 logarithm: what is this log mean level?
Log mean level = 1.74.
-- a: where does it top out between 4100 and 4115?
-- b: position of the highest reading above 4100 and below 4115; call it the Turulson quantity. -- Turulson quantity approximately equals 4108.79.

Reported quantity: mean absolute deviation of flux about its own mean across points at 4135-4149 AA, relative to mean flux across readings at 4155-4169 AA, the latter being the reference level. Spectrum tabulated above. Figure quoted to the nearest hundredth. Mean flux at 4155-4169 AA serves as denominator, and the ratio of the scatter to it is 0.04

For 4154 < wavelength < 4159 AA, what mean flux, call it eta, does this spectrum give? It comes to 57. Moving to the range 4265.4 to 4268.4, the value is 55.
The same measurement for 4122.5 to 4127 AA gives 61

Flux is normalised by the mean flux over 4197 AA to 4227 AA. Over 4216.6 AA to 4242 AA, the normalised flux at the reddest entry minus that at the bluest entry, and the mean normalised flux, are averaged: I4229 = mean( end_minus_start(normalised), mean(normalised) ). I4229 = 0.424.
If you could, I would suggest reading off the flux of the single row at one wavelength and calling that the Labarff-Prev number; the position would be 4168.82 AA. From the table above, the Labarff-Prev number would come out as 61.5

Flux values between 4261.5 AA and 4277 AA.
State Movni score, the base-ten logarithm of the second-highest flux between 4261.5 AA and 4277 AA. 1.77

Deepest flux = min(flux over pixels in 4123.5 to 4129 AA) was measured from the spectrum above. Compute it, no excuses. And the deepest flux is 60.03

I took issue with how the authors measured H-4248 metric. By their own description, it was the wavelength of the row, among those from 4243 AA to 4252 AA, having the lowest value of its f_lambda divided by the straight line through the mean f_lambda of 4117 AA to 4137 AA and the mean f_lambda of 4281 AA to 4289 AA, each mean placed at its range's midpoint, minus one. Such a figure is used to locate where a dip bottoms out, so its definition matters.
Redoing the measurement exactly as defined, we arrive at 4248.28 AA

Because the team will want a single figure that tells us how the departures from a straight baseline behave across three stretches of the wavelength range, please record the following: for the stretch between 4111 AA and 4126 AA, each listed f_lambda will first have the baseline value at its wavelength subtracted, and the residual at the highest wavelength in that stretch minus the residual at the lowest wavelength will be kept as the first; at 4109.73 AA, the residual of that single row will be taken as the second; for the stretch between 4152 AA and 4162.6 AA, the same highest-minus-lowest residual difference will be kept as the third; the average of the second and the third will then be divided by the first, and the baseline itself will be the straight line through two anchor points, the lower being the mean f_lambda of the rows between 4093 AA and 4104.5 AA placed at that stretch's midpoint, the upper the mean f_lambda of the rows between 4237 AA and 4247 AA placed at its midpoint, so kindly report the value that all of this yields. 1.0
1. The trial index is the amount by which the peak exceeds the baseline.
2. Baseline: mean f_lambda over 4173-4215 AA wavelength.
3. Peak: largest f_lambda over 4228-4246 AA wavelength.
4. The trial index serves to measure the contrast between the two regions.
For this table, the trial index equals 4.4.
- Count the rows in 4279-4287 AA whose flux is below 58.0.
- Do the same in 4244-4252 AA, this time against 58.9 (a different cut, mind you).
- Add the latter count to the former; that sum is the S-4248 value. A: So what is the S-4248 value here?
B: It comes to 15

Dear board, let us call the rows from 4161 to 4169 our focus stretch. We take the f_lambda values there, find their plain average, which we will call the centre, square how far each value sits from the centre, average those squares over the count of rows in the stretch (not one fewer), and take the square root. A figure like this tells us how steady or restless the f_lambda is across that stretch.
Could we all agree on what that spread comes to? 2.0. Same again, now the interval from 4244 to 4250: 1.6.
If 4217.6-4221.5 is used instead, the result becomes 1.1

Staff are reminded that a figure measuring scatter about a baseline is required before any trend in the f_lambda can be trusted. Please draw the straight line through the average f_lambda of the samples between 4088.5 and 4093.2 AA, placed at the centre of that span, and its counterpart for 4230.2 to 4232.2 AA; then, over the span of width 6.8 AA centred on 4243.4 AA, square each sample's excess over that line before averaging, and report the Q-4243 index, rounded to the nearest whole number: 43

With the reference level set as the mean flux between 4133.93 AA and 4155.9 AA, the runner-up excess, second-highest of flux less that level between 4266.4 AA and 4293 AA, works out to -1.0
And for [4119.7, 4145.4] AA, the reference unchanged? 4.9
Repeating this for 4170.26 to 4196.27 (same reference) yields 3.0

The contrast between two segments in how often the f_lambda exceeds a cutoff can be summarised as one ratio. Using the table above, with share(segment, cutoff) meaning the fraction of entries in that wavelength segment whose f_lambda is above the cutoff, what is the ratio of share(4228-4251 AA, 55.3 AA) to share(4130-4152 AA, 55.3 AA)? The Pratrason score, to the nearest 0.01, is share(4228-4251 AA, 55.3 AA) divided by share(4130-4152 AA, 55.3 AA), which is 0.60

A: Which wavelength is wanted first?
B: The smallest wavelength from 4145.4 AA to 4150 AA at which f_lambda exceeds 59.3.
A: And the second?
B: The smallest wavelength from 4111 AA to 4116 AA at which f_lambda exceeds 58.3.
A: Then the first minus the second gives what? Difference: 34.2 AA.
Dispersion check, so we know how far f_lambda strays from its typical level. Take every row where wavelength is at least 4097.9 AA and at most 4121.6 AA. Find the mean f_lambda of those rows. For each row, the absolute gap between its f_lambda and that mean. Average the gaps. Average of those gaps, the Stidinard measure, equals 4.8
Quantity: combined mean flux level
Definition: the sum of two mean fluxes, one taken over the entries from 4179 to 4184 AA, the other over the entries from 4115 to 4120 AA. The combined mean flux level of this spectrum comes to 115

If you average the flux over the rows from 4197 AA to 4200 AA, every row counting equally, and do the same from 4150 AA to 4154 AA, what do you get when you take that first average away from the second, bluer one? 5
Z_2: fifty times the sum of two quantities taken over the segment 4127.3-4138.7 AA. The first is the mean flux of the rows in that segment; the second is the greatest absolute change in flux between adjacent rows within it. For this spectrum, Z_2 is 3135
